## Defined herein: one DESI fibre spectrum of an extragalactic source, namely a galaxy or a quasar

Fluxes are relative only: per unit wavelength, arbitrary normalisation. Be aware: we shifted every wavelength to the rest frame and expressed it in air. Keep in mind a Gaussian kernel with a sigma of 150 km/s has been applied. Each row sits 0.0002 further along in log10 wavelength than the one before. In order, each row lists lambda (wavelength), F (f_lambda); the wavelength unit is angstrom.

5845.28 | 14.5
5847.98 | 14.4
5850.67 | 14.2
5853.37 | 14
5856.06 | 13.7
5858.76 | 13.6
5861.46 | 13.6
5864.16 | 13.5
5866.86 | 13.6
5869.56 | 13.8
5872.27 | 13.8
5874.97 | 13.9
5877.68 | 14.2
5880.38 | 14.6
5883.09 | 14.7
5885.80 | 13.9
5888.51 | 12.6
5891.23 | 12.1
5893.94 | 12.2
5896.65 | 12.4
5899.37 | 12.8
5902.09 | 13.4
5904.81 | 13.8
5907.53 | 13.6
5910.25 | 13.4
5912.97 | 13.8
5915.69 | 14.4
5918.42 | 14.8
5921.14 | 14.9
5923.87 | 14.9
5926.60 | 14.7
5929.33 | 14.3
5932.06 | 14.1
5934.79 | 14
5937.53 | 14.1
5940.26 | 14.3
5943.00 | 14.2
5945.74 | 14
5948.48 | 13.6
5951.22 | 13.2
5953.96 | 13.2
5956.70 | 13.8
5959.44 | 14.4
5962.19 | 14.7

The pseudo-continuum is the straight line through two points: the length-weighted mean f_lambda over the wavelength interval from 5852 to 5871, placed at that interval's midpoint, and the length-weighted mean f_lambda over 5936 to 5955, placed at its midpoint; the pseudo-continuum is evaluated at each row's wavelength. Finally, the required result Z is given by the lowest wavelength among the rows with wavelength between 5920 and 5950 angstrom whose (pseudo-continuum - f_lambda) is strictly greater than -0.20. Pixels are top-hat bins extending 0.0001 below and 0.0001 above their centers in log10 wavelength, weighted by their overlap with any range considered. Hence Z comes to 5945.74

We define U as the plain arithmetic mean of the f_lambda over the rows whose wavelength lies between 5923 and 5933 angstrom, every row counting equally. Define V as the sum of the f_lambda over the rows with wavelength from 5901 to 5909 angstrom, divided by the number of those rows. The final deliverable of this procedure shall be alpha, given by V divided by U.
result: 0.94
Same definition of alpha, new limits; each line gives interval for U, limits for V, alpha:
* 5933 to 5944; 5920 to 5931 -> 1.04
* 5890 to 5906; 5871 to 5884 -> 1.11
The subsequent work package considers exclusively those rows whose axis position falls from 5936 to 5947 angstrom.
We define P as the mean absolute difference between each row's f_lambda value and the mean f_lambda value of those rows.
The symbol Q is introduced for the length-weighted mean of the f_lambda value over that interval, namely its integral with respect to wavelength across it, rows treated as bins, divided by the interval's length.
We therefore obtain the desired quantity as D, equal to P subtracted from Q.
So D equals 14.0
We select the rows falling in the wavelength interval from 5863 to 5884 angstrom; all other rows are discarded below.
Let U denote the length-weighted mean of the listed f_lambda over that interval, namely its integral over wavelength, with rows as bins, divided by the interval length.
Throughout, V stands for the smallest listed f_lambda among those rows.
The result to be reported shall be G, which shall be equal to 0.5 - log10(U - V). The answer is 0.8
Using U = 14.0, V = 13.5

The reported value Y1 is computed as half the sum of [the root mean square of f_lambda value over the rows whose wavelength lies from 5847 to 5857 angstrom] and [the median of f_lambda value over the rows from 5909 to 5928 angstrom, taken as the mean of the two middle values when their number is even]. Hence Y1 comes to 14.4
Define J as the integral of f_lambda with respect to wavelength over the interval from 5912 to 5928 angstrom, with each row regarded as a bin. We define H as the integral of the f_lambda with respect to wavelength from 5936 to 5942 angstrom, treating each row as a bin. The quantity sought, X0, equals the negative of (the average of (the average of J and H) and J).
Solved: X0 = -197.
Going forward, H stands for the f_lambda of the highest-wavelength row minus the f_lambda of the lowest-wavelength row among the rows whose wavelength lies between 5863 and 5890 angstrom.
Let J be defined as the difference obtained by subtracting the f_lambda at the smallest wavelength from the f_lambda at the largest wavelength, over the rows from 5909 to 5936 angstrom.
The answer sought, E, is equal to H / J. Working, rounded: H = -0.9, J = 0.6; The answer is -1.5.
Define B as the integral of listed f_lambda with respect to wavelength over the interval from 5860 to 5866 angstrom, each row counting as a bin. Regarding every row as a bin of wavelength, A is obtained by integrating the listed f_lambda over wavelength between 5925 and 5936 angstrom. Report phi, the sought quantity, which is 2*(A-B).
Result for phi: 152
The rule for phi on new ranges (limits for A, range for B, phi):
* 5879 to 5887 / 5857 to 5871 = -151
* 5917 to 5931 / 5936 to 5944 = 185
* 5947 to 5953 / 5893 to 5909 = -257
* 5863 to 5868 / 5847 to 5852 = -8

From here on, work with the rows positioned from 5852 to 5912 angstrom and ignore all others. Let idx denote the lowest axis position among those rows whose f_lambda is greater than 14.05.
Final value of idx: 5877.68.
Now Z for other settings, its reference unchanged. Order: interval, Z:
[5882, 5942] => 5885.80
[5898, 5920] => 5899.37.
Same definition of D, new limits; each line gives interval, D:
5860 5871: 13.5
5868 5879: 13.8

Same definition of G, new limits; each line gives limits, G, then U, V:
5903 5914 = 1.1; 13.6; 13.4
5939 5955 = 0.8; 13.8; 13.2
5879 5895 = 0.4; 13.4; 12.1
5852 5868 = 1.3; 13.7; 13.5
